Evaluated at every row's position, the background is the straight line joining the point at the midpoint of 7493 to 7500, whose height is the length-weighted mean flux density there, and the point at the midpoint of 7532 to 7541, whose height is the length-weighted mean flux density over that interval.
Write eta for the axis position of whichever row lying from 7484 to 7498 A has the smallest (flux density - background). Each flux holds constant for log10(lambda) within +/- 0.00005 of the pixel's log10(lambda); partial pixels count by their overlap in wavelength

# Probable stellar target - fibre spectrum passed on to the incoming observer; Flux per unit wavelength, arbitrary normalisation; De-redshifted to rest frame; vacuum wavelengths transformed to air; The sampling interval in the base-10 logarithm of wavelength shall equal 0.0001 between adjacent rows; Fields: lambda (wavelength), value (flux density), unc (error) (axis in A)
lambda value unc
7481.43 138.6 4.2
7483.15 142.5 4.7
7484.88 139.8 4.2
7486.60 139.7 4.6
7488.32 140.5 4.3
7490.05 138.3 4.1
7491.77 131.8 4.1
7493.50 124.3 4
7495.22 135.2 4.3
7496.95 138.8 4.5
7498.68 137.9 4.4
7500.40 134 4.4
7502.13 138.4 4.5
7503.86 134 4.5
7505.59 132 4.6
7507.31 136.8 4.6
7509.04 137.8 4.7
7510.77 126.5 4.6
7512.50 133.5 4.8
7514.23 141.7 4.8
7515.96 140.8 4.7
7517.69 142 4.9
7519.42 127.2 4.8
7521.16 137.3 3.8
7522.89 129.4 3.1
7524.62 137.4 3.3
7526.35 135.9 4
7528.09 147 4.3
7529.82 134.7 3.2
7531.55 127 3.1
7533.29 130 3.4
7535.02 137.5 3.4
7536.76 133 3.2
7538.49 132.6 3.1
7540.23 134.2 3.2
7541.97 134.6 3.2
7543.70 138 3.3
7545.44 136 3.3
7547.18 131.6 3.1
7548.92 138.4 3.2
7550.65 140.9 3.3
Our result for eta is 7493.50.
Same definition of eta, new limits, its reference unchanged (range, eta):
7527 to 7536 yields 7531.55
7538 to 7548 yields 7547.18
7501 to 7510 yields 7505.59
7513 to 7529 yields 7519.42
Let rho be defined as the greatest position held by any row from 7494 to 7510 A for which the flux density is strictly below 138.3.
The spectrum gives 7509.04 A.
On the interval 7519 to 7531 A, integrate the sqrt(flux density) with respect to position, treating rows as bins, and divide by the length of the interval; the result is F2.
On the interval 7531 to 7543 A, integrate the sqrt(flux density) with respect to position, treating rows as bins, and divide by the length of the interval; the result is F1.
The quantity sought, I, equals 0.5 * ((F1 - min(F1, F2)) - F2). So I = -5.82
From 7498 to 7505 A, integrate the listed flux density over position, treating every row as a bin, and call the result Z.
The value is 951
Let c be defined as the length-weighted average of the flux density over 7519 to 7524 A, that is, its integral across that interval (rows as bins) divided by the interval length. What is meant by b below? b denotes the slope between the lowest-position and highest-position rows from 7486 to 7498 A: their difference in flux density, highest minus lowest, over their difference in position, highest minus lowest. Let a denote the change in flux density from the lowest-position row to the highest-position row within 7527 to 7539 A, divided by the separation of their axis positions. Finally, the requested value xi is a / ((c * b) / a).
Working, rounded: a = -1.4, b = -0.1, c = 132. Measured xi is -0.167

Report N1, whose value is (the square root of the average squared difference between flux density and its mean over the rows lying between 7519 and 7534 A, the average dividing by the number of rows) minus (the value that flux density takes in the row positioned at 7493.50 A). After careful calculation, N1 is -118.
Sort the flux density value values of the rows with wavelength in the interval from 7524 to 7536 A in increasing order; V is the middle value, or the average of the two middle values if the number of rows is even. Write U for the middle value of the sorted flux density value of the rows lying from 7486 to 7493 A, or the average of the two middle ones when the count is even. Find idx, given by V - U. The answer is -3.1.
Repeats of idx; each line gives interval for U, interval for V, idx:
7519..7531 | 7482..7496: 3.1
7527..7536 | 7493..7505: 0.5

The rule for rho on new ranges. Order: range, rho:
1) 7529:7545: 7543.70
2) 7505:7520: 7519.42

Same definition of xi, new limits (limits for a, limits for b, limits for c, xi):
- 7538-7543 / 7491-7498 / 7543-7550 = 0.002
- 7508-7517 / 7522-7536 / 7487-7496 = 0.002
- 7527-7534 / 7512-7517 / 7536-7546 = 0.038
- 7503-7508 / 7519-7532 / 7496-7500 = -0.290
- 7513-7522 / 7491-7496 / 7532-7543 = 0.003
